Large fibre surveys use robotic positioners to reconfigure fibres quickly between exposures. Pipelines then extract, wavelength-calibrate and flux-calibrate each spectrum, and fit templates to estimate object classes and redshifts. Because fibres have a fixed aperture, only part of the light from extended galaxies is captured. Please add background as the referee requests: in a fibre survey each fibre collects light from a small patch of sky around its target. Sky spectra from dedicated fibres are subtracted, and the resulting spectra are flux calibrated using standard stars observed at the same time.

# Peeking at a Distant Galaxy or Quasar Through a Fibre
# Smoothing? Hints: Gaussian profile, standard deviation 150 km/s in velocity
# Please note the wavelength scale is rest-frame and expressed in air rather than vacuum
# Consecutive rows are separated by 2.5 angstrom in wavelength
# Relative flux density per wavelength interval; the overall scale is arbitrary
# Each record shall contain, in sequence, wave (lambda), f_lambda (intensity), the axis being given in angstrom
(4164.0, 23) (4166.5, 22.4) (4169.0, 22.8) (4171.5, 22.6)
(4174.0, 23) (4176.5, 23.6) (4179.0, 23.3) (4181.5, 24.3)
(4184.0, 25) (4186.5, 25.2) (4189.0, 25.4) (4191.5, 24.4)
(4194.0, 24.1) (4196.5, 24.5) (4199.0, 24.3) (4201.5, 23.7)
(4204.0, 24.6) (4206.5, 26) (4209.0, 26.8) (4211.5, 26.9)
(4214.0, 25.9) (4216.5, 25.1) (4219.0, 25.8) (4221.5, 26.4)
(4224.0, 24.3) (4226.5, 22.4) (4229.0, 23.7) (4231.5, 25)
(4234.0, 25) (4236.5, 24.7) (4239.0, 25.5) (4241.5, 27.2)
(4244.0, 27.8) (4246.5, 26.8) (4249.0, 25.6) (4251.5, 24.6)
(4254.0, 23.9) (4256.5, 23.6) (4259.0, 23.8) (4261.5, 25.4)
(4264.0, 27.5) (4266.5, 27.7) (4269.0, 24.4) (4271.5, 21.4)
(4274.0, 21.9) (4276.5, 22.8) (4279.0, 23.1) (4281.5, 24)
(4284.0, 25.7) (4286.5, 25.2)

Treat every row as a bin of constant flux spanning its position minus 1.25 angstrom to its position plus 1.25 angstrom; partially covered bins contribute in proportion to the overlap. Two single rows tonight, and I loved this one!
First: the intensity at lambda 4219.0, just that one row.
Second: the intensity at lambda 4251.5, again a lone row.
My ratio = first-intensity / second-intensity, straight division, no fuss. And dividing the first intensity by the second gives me 1.05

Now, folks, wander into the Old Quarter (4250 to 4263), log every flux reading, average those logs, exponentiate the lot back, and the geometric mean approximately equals 24.3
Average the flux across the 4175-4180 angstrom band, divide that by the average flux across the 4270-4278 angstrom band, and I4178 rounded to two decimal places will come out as 1.06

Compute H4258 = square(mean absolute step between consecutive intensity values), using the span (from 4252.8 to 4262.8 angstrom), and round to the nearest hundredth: 0.49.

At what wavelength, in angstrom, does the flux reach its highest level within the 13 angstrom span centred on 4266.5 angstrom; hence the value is 4266.5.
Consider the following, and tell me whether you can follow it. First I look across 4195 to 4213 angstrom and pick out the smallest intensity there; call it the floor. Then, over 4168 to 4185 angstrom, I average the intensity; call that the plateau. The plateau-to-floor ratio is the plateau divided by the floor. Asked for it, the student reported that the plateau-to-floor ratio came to 0.992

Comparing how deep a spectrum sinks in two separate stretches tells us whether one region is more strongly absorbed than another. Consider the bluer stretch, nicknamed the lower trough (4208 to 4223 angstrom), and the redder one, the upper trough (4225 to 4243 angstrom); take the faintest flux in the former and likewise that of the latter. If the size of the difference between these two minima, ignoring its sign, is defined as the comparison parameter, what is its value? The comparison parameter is 2.7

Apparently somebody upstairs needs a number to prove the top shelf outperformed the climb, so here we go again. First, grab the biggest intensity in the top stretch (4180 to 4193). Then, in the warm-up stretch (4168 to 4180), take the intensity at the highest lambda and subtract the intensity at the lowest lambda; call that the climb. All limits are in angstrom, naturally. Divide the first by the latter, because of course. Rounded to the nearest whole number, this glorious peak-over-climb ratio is 51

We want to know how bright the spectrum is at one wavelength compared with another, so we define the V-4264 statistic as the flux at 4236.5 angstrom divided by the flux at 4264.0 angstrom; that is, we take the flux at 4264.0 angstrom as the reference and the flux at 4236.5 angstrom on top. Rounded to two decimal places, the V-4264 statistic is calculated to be 0.90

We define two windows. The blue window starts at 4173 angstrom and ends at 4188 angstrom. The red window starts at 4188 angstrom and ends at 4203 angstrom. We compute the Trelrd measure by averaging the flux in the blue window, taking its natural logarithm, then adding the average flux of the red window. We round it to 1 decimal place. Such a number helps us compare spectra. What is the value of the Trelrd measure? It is 27.6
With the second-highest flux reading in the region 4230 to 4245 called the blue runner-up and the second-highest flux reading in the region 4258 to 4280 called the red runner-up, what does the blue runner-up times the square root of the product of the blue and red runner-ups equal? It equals 744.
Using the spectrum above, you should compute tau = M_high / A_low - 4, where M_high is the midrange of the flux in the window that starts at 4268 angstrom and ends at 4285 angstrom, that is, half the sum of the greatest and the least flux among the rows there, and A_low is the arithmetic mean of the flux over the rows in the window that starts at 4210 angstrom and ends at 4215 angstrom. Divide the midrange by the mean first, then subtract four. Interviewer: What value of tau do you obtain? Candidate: -3.11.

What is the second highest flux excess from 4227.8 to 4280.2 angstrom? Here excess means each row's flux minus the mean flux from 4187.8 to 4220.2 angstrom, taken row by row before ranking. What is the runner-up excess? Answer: 2.5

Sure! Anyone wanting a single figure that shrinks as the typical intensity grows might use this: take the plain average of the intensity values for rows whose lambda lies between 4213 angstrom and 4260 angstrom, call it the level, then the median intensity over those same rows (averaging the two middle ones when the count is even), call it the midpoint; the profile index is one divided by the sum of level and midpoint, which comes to 0.0200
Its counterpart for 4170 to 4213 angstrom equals 0.0204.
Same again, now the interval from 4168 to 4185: 0.0214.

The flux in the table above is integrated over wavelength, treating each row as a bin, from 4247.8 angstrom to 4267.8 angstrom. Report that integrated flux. 505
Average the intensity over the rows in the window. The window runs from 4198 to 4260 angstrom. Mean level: 25.2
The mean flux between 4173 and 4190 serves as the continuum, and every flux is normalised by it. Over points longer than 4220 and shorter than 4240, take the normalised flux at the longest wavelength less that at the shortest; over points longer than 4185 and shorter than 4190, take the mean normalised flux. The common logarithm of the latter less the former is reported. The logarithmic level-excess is 0.033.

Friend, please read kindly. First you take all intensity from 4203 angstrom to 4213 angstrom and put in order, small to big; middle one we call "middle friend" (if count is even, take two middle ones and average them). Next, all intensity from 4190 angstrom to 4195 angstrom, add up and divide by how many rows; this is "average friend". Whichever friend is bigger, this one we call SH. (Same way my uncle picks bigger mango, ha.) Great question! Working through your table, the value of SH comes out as 26.4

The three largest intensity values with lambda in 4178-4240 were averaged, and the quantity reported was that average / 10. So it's 2.670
